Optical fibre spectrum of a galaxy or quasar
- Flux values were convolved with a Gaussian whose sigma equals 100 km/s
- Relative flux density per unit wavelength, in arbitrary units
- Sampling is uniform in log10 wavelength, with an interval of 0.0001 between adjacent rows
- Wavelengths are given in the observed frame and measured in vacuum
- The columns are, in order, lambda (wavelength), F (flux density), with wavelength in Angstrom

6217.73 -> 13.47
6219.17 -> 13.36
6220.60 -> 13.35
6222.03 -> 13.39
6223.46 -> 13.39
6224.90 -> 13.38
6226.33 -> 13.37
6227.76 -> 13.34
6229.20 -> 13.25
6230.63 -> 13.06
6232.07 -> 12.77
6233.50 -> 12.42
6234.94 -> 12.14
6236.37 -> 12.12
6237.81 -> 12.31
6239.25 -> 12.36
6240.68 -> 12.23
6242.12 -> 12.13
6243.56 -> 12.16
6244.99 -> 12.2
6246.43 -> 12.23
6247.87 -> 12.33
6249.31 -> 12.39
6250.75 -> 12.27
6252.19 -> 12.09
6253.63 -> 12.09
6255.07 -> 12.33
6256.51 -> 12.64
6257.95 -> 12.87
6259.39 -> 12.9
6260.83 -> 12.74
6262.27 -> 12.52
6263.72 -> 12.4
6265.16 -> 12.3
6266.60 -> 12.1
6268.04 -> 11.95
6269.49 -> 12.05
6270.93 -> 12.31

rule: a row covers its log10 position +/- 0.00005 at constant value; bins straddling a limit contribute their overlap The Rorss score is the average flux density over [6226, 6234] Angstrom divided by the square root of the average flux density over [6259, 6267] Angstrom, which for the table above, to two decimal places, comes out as 3.69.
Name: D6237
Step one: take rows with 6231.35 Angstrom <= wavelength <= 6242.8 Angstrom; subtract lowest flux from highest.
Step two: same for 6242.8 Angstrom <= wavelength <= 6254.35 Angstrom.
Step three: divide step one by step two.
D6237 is 2.2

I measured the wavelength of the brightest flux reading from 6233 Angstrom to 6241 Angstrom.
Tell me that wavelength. 6233.50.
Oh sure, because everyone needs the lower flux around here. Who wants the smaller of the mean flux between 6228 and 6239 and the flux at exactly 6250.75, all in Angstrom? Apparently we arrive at 12.3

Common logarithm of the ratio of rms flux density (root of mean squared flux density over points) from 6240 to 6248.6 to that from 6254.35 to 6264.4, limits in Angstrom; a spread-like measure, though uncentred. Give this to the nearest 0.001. -0.015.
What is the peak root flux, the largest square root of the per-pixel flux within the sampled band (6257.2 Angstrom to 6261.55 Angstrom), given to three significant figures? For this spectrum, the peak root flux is 3.59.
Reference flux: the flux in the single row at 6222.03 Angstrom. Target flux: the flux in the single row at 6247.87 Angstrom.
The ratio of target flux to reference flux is 0.92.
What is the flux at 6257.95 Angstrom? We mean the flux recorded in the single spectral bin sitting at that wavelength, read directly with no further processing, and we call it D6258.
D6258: 12.87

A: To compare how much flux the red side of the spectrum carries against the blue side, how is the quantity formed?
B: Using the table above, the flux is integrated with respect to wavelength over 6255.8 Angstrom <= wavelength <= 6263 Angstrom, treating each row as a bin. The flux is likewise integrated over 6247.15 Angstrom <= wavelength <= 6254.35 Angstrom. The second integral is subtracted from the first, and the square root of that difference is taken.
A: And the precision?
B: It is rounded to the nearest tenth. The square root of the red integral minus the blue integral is 1.9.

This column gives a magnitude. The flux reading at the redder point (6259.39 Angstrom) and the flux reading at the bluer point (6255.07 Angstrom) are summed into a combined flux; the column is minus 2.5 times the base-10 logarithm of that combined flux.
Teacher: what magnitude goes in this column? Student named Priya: -3.50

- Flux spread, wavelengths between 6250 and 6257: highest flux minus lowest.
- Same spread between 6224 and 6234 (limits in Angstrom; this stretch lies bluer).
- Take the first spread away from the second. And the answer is 0.4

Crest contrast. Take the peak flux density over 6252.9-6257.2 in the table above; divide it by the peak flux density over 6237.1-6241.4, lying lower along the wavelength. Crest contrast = 1.023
